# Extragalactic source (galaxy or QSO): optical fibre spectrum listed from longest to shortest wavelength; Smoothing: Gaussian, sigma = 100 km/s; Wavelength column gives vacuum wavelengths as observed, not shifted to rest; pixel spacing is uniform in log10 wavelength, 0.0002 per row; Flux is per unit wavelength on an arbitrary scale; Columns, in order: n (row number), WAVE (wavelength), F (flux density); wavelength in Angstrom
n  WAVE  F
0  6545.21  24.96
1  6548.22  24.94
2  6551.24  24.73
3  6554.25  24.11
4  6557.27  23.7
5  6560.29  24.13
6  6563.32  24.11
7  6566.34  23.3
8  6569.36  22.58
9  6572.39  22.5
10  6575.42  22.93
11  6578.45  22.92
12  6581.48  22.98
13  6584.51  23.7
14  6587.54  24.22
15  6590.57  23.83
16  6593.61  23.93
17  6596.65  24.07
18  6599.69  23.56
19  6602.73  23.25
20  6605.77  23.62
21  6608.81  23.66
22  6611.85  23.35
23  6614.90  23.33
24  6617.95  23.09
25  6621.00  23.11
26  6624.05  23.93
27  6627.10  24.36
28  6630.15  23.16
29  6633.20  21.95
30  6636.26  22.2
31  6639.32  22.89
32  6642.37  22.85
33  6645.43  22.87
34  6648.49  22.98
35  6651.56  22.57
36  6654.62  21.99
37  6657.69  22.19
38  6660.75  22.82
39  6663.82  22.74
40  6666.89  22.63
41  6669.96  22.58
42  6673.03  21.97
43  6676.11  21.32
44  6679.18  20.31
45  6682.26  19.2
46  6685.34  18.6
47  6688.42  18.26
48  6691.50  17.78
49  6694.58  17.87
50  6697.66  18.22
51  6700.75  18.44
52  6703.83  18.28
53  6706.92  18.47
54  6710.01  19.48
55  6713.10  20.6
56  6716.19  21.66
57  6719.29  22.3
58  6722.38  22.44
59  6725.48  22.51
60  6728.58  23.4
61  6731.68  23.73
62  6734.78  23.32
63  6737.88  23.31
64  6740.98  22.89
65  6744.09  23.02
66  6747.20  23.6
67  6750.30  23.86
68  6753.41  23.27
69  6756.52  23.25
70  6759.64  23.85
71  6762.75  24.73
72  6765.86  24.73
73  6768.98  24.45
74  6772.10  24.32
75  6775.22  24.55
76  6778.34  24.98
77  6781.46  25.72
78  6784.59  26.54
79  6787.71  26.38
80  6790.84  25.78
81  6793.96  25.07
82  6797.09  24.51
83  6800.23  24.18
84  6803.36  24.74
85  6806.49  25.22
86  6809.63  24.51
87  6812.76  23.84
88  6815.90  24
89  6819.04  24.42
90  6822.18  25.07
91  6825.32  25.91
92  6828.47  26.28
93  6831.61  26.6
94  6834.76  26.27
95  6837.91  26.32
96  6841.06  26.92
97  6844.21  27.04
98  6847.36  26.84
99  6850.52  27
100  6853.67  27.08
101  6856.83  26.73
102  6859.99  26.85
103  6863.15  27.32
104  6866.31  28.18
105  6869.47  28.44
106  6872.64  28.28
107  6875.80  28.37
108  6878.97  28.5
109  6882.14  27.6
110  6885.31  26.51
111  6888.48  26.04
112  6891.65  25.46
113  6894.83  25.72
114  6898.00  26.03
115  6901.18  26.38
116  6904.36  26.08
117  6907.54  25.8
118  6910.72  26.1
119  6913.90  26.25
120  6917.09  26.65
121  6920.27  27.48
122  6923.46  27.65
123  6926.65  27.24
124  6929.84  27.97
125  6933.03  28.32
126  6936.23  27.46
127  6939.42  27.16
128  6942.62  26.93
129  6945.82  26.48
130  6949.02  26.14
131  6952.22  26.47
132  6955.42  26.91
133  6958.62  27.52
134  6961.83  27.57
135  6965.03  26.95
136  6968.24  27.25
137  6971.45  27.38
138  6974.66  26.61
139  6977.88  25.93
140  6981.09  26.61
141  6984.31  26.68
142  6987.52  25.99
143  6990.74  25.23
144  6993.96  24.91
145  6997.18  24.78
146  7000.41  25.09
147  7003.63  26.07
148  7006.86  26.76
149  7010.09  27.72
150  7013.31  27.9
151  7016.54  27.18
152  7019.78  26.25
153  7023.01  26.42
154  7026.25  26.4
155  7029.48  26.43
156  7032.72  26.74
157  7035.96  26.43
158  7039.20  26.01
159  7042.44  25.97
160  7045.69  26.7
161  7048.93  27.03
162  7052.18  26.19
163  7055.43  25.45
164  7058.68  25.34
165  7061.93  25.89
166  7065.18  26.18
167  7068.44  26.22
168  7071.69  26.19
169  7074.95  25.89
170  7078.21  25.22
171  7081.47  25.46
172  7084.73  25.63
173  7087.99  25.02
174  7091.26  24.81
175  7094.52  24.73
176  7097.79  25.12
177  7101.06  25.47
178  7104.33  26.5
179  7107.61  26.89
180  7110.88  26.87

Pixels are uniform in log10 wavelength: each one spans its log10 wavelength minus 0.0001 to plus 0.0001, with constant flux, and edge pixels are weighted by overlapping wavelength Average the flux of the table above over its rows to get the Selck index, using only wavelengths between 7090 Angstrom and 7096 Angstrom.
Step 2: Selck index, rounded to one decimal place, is 24.8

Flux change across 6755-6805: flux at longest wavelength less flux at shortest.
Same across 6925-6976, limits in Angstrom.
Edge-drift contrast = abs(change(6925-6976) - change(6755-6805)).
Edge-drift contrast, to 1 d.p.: 2.1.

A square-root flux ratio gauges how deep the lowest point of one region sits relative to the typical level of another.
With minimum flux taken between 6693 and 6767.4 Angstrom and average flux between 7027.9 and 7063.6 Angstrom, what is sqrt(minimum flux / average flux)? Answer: 0.826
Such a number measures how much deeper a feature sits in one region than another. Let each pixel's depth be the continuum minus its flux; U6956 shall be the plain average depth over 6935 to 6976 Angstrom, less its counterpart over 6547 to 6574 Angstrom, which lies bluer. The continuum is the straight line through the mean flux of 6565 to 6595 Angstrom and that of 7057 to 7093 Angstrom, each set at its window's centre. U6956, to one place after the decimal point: -1.3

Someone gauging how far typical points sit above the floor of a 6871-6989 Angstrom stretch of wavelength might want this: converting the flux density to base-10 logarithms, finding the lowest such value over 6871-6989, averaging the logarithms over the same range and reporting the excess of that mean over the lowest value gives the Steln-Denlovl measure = 0.023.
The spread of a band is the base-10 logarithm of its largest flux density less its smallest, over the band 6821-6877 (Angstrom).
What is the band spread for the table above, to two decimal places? 0.53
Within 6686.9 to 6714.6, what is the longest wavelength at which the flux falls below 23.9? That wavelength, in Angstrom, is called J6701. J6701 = 6713.10 Angstrom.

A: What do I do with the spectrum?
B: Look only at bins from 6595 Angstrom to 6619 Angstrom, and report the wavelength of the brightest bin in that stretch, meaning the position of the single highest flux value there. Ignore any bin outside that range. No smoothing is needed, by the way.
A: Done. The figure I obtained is 6596.65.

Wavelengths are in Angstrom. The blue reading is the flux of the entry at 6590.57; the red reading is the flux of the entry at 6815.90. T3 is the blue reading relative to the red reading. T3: 0.99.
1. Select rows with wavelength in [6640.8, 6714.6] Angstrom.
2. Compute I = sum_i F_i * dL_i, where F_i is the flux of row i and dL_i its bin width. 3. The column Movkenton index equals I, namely 1522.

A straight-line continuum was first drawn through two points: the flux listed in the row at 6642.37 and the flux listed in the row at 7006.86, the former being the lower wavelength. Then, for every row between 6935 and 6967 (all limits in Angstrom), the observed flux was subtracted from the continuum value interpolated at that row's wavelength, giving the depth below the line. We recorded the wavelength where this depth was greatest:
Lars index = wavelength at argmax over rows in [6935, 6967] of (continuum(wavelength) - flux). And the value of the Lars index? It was 6949.02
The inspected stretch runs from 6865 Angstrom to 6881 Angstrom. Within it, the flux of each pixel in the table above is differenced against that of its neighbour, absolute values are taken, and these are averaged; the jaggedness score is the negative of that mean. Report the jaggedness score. -0.16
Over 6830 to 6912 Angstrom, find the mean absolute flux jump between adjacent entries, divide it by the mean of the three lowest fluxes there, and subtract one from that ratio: -0.986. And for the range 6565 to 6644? -0.983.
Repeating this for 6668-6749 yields -0.972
